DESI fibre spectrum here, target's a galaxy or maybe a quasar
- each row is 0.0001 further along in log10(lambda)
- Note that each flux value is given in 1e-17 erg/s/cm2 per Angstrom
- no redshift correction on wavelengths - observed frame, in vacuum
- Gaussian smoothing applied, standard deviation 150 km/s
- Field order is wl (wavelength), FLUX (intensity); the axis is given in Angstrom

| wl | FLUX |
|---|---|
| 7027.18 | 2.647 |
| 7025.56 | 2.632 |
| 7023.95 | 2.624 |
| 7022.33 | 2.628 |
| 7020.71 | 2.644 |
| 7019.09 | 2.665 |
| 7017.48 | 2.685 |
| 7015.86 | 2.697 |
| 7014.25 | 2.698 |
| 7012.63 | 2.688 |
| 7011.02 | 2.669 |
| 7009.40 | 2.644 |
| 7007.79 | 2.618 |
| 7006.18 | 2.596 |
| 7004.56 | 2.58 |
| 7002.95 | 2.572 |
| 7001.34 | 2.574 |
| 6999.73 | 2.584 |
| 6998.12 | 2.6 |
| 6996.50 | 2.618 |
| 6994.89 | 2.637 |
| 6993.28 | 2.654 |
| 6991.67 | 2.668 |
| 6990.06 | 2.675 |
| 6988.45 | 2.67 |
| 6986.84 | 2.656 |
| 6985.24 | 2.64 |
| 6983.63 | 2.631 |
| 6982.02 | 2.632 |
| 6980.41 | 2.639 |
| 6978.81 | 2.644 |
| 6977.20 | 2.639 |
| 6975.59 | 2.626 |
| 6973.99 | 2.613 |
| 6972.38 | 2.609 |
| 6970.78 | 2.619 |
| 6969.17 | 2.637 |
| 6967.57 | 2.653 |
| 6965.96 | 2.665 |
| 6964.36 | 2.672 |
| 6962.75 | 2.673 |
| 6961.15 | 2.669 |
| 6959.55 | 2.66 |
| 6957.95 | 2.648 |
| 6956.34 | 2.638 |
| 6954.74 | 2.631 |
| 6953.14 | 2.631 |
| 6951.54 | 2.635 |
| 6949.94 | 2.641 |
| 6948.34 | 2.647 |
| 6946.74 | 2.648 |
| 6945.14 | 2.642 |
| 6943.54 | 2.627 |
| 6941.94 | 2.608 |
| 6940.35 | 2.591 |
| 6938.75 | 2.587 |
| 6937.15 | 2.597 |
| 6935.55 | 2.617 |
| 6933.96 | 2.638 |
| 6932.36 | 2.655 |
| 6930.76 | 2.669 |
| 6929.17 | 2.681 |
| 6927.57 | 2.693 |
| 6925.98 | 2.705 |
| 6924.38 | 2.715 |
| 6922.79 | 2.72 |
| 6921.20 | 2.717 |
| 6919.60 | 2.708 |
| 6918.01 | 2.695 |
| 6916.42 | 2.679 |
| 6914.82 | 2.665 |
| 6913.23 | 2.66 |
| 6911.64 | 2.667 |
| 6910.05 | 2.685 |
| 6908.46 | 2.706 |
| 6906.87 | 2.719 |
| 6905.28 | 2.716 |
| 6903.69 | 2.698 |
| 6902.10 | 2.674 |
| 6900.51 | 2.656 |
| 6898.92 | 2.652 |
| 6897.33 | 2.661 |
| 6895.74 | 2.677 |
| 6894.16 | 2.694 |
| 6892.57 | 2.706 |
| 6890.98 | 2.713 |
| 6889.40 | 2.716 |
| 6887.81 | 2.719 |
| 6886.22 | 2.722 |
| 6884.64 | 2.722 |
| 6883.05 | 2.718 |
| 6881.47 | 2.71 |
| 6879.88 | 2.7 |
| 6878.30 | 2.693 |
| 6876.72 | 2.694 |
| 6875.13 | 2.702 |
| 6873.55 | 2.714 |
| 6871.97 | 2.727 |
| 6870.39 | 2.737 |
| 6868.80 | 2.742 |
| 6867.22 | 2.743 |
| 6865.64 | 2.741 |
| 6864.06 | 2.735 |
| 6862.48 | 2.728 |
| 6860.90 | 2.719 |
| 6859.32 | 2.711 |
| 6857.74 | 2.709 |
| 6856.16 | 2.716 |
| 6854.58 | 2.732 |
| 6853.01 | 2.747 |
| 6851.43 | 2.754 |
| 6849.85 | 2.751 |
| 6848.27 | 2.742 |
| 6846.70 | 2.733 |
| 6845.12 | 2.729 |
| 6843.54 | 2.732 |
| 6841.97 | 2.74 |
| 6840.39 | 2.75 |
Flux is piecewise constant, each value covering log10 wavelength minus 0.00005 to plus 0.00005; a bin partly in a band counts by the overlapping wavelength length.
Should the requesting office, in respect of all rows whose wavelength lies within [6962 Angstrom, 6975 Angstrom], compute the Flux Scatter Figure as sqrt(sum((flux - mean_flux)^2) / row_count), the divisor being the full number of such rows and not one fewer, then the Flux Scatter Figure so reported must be 0.025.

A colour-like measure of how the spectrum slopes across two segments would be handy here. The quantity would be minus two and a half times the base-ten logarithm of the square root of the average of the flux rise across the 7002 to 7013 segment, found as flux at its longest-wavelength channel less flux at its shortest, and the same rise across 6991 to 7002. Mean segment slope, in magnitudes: 2.45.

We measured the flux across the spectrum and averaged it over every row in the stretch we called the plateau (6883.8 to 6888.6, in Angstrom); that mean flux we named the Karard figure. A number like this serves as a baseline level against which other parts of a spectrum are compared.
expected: 2.72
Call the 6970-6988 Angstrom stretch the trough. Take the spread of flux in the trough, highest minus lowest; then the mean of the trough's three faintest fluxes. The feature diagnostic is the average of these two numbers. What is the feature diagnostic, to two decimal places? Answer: 1.33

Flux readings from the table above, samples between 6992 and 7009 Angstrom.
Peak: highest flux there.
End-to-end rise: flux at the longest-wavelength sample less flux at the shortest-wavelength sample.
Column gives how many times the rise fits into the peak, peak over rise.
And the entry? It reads -74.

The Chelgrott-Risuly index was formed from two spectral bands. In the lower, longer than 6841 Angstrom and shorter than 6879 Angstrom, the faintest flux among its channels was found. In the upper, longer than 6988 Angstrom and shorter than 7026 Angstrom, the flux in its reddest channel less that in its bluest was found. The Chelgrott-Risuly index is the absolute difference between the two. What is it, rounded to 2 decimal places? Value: 2.73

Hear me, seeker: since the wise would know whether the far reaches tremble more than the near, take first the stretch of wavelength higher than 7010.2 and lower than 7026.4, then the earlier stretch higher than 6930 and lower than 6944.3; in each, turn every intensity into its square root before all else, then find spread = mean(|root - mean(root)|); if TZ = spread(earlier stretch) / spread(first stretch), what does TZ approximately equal 0.9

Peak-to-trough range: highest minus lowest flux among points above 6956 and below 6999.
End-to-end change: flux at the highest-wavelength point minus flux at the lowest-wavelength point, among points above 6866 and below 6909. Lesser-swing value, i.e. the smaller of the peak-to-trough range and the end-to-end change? -0.0370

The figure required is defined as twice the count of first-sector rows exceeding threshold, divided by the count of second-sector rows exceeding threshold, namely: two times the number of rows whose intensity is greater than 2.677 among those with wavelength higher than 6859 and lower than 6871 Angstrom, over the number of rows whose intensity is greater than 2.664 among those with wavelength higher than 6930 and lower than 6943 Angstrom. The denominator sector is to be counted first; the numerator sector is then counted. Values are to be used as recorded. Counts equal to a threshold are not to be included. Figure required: 16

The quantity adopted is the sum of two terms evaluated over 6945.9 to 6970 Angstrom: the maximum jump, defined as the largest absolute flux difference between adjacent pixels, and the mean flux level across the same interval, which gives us 2.67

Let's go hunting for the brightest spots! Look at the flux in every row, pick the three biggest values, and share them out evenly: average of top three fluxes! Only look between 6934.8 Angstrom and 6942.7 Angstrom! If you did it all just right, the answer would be 2.61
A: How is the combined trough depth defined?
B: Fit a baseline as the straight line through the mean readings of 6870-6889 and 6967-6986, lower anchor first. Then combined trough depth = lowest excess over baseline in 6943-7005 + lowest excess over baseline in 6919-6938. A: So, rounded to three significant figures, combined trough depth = -0.105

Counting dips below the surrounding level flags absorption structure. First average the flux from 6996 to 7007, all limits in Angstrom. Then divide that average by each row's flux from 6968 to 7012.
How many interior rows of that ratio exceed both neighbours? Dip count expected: 3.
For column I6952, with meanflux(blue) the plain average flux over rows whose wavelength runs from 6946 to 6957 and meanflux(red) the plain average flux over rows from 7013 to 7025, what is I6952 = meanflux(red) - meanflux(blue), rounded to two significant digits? 0.024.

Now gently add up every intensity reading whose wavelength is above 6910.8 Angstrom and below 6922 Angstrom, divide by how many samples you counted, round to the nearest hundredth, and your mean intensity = 2.68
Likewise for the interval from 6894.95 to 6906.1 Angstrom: 2.68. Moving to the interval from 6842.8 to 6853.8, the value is 2.74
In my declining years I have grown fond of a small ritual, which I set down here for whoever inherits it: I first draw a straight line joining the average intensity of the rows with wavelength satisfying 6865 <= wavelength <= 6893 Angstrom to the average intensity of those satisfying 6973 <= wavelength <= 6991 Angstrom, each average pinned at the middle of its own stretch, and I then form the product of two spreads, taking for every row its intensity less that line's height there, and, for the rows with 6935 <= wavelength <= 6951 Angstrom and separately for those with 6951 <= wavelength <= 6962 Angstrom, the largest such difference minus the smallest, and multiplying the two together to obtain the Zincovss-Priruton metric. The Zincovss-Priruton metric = 0.0029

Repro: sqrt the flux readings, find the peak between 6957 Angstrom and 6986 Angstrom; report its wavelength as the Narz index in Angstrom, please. 6962.75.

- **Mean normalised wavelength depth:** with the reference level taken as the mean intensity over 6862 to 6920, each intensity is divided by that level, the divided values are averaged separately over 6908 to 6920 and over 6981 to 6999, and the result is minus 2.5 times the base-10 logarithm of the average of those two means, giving 0.016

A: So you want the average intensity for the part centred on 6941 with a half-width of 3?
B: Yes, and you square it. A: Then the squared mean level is 6.78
